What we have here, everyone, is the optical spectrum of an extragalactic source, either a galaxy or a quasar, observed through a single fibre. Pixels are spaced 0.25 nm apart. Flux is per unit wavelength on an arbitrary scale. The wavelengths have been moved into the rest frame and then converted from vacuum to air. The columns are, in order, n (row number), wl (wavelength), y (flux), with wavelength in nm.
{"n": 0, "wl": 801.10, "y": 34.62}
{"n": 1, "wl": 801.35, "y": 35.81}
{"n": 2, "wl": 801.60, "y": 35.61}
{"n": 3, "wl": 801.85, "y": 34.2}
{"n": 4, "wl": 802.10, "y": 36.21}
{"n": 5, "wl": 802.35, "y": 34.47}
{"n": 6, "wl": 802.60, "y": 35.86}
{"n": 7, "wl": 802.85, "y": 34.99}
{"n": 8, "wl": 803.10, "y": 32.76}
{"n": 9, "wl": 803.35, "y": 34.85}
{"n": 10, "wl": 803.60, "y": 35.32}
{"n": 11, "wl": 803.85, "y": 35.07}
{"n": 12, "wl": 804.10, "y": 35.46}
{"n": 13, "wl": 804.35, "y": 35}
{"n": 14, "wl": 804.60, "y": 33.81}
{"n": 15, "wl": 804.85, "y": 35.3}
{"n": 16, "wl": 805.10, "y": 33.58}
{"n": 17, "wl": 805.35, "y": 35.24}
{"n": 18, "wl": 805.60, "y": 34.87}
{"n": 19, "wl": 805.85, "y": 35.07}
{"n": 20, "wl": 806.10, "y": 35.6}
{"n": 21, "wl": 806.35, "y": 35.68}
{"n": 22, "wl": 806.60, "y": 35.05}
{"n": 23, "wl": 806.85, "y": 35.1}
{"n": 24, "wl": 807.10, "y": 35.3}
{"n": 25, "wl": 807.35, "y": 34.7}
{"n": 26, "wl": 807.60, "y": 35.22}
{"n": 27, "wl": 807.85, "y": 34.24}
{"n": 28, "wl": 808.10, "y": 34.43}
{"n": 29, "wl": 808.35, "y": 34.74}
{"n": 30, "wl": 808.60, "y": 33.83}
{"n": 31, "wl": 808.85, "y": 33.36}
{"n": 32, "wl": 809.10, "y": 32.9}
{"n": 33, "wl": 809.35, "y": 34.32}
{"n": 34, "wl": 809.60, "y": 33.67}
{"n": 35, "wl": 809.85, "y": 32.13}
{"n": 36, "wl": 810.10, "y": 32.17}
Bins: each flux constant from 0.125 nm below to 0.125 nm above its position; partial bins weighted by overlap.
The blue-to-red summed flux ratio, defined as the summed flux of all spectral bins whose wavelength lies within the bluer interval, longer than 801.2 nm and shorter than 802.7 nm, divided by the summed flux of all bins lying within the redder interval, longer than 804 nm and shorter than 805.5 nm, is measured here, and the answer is 1.02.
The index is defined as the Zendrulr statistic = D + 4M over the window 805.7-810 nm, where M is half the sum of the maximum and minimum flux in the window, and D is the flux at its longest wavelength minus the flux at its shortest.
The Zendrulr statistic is 133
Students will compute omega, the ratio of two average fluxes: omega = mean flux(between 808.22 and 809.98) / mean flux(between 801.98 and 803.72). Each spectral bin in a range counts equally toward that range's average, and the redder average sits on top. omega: 0.96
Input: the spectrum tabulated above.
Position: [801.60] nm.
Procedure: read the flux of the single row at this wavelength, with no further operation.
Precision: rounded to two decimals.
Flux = 35.61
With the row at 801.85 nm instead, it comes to 34.20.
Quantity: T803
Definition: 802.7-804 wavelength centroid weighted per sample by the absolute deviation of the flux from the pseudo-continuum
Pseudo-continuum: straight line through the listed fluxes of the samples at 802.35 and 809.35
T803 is 803.31 nm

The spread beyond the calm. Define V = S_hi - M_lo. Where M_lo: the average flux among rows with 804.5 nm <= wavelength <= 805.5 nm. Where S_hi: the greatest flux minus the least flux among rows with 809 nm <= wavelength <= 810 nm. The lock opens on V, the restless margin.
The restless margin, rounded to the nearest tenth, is -32.3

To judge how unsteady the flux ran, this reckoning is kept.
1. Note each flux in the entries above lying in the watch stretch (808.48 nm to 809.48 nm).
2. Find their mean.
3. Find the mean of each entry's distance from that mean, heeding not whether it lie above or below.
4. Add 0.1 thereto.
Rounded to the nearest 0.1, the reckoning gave 0.6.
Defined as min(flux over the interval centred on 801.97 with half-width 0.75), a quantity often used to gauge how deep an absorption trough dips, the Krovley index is 34.2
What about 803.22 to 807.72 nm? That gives 33.58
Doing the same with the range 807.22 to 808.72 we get 33.83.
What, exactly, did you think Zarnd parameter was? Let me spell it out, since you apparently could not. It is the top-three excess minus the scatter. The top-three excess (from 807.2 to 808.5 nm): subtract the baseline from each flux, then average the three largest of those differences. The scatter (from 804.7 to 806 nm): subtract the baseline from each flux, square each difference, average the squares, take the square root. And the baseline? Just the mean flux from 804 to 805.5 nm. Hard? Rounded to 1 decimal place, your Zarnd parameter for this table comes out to -0.5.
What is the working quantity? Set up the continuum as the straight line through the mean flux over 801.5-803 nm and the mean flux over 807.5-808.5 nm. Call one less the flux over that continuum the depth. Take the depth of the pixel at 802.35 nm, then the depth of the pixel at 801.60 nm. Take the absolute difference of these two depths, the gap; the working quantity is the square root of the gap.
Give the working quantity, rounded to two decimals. 0.17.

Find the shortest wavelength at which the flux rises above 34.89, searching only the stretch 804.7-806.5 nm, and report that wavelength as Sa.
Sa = 804.85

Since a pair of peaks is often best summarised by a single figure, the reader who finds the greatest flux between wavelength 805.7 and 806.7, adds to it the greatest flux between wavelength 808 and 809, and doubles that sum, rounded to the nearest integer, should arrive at 141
